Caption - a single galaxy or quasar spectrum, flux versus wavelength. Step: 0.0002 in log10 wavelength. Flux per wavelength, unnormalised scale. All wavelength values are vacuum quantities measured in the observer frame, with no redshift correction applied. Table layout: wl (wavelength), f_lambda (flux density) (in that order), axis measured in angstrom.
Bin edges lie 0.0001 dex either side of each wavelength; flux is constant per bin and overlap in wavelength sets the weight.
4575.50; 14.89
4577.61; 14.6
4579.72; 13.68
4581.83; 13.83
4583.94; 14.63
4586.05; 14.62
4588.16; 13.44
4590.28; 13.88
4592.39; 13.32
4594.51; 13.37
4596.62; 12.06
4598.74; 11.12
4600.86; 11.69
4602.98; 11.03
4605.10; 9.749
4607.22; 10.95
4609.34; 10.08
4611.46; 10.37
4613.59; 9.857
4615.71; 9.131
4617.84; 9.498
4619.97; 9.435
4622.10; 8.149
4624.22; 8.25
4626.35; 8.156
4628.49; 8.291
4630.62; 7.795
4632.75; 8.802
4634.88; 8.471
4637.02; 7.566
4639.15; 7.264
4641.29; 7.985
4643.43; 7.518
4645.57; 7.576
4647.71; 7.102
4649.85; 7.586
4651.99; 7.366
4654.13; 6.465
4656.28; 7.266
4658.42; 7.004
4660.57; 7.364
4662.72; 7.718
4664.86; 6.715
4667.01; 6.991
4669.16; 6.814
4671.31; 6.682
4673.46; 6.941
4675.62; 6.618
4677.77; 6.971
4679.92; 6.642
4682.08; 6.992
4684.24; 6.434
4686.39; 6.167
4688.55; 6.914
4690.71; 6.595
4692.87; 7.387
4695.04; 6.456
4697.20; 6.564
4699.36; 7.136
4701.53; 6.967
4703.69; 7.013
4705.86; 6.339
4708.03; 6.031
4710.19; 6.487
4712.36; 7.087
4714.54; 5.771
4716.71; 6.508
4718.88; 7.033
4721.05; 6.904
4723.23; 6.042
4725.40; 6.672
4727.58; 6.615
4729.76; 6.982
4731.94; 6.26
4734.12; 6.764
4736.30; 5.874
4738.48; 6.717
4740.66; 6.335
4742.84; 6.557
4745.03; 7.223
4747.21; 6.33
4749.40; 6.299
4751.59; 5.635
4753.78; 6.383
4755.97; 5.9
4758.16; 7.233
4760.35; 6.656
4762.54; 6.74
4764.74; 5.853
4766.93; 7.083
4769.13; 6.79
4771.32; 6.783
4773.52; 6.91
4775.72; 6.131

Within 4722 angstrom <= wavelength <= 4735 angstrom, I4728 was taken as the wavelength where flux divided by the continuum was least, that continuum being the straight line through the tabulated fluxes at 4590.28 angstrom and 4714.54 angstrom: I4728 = 4723.23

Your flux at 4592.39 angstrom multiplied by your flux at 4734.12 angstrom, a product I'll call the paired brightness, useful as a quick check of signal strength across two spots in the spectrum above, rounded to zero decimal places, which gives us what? 90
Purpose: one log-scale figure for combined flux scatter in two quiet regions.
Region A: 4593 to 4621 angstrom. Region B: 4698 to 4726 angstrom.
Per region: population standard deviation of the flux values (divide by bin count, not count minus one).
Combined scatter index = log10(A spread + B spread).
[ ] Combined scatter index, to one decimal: 0.2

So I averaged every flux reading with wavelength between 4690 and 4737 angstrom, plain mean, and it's 6.6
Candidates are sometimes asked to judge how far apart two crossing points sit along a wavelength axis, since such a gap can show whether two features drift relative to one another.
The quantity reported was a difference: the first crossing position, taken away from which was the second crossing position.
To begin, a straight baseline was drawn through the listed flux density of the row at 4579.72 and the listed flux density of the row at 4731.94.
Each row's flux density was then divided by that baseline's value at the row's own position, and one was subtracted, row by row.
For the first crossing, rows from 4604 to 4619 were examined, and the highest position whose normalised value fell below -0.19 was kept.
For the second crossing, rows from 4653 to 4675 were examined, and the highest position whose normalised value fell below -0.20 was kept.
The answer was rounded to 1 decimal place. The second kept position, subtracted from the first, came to -55.6 angstrom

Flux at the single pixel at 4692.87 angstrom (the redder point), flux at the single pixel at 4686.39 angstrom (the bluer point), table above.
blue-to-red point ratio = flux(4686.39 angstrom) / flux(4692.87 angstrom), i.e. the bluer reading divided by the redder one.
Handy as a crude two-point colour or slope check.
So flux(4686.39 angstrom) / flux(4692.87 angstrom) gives 0.83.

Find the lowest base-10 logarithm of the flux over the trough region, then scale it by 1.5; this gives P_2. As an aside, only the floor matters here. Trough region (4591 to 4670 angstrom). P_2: 1.22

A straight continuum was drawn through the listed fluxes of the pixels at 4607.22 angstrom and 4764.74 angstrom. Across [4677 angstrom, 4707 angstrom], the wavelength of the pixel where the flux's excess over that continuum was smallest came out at 4686.39 angstrom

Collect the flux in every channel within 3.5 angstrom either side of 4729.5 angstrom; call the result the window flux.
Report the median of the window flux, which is 6.6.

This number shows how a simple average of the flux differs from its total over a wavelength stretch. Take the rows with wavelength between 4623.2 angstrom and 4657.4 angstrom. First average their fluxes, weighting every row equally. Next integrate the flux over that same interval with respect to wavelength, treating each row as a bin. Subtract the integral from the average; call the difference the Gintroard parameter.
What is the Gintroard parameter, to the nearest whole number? -256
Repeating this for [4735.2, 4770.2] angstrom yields -220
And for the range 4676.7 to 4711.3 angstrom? -225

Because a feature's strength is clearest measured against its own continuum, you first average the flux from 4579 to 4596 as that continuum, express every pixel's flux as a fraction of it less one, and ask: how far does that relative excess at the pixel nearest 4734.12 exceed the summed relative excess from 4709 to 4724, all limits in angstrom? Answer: 3.2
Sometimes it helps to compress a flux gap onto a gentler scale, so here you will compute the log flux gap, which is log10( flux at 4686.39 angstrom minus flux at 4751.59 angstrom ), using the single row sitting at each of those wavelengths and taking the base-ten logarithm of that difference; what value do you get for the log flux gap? -0.3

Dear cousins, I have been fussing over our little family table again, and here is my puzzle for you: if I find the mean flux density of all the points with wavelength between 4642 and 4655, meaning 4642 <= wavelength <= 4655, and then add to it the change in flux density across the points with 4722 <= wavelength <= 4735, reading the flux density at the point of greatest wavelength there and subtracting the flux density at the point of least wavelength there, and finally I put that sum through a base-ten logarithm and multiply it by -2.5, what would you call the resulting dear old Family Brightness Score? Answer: -2.26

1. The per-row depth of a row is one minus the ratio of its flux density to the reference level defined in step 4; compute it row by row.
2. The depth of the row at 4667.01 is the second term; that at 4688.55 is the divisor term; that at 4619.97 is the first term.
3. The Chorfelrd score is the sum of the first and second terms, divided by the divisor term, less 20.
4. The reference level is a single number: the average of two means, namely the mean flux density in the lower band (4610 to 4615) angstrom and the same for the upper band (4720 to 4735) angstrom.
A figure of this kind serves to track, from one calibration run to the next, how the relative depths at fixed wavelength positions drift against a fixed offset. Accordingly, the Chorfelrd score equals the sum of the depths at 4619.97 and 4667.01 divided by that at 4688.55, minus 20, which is -19.8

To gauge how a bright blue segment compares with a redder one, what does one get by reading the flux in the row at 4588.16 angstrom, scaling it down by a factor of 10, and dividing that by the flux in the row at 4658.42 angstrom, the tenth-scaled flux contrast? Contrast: 0.192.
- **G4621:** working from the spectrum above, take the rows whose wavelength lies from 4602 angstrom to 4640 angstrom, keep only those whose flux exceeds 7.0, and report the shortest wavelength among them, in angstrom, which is 4602.98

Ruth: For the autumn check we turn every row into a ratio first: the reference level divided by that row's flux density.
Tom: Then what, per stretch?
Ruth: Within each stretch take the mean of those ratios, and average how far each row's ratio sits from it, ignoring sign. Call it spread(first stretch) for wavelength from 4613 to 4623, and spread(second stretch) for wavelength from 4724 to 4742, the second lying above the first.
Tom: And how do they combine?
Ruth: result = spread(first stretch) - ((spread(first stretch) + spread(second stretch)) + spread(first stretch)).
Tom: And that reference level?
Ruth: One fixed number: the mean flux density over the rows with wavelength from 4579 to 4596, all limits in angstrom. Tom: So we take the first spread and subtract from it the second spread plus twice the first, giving -0.172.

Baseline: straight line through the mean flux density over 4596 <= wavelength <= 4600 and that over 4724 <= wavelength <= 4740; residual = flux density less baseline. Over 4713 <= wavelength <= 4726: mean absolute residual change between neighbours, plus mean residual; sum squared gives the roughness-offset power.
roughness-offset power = 0.0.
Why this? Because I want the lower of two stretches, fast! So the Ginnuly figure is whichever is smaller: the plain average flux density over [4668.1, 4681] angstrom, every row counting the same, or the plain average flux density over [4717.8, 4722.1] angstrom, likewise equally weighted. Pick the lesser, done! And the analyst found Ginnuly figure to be 6.8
